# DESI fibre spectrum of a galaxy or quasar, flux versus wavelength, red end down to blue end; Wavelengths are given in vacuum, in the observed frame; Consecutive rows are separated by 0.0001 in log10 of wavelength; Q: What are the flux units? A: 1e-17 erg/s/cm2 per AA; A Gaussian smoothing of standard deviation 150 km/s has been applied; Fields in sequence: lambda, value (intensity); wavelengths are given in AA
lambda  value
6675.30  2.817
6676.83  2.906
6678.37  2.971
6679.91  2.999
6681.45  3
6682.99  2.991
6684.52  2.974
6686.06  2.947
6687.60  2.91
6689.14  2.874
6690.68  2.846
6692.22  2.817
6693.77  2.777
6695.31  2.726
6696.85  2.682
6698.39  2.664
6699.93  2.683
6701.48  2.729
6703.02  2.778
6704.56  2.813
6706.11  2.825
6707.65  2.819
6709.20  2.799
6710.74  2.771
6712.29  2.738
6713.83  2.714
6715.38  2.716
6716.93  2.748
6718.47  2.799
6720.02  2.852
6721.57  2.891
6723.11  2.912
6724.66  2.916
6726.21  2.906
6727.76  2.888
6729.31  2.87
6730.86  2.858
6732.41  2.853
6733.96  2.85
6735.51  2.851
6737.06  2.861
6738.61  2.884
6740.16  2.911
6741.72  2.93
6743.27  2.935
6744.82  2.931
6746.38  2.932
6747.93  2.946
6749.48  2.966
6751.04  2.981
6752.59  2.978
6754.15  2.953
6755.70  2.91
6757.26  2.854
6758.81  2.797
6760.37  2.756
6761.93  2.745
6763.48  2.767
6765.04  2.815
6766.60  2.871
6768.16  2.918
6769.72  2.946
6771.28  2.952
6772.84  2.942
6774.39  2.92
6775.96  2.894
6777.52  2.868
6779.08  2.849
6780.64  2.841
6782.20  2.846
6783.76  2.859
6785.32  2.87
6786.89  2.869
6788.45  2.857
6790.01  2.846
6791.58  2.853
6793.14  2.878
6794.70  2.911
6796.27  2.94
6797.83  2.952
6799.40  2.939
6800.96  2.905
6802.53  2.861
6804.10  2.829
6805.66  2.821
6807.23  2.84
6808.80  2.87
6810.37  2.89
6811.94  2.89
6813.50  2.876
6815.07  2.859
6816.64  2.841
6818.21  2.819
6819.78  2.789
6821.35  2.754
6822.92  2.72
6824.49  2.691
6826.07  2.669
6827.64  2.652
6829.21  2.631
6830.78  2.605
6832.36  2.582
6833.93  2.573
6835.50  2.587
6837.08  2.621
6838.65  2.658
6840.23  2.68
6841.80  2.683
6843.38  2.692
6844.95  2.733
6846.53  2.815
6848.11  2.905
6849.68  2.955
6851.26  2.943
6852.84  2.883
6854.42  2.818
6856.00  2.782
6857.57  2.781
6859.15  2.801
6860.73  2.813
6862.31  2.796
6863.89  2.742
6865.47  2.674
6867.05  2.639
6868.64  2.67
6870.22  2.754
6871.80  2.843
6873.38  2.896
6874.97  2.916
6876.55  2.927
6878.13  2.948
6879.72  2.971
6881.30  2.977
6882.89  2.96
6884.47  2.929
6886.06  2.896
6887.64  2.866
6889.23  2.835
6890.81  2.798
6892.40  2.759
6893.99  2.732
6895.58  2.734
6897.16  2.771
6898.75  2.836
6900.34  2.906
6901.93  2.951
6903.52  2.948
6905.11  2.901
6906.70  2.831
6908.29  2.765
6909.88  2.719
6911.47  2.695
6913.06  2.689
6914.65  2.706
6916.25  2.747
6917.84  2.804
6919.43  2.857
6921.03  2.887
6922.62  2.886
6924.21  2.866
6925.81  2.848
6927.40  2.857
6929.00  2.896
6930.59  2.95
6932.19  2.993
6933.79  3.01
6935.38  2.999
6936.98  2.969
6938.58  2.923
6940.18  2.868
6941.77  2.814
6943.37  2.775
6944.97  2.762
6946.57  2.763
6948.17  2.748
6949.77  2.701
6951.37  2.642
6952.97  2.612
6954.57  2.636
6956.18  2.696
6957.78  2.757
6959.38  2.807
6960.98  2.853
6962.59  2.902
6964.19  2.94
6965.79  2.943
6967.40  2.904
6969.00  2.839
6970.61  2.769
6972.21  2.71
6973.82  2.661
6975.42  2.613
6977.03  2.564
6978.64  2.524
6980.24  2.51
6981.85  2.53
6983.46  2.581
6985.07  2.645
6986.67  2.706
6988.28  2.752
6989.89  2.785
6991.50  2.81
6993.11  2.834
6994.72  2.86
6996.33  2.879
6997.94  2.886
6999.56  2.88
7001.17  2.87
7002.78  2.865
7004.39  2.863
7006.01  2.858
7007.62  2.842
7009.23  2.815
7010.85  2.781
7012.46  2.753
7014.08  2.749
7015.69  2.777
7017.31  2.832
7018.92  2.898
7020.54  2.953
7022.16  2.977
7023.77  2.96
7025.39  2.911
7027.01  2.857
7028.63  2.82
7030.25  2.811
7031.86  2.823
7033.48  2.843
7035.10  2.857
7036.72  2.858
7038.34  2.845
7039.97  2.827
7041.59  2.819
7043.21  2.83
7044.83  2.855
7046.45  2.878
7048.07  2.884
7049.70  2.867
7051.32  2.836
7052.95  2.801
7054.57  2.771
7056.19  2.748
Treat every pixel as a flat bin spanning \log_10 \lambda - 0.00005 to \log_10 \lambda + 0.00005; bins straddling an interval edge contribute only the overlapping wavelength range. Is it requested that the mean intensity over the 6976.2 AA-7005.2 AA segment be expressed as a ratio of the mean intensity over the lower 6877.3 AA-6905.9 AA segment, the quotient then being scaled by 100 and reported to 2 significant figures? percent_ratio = 95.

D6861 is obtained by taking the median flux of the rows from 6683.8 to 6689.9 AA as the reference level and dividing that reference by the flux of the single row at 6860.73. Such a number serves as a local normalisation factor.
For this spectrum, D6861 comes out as 1.04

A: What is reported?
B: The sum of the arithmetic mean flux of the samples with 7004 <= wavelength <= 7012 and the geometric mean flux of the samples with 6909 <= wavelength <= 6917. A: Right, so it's 5.54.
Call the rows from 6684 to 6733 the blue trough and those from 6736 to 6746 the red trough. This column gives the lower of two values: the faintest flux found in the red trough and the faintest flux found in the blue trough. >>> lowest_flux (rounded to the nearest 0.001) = 2.664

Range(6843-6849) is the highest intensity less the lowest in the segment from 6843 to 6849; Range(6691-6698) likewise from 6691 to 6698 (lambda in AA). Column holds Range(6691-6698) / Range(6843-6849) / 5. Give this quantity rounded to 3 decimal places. 0.127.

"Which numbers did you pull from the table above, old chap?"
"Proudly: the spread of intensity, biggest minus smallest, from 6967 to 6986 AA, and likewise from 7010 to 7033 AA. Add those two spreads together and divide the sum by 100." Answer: 0.0062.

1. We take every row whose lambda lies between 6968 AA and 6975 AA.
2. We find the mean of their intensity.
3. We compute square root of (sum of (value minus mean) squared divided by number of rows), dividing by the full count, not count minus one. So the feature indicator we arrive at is 0.067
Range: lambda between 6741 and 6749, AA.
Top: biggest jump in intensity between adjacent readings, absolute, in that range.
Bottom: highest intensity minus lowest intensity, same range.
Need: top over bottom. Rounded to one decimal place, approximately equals 0.9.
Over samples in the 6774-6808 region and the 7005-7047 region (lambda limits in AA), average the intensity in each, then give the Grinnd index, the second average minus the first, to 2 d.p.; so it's -0.03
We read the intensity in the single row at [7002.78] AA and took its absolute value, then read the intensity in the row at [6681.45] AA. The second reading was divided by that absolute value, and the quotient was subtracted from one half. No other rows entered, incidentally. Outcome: -0.55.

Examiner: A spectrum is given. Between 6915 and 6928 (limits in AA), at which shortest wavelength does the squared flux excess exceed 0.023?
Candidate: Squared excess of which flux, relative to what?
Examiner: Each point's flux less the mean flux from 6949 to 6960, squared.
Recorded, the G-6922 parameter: 6919.43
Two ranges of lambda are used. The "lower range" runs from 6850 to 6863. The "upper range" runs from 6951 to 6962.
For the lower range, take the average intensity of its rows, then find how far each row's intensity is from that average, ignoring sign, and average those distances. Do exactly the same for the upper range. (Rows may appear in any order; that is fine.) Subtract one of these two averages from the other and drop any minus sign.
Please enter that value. 0.035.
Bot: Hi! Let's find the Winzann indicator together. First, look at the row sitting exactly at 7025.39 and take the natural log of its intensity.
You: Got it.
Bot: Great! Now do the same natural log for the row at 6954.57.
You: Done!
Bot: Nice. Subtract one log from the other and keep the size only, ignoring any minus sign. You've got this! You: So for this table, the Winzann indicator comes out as 0.10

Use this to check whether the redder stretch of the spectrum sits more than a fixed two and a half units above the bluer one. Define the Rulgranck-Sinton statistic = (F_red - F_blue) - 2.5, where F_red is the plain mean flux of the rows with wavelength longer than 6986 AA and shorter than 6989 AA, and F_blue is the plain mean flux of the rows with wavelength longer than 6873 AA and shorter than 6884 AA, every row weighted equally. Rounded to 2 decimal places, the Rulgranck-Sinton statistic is -2.71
